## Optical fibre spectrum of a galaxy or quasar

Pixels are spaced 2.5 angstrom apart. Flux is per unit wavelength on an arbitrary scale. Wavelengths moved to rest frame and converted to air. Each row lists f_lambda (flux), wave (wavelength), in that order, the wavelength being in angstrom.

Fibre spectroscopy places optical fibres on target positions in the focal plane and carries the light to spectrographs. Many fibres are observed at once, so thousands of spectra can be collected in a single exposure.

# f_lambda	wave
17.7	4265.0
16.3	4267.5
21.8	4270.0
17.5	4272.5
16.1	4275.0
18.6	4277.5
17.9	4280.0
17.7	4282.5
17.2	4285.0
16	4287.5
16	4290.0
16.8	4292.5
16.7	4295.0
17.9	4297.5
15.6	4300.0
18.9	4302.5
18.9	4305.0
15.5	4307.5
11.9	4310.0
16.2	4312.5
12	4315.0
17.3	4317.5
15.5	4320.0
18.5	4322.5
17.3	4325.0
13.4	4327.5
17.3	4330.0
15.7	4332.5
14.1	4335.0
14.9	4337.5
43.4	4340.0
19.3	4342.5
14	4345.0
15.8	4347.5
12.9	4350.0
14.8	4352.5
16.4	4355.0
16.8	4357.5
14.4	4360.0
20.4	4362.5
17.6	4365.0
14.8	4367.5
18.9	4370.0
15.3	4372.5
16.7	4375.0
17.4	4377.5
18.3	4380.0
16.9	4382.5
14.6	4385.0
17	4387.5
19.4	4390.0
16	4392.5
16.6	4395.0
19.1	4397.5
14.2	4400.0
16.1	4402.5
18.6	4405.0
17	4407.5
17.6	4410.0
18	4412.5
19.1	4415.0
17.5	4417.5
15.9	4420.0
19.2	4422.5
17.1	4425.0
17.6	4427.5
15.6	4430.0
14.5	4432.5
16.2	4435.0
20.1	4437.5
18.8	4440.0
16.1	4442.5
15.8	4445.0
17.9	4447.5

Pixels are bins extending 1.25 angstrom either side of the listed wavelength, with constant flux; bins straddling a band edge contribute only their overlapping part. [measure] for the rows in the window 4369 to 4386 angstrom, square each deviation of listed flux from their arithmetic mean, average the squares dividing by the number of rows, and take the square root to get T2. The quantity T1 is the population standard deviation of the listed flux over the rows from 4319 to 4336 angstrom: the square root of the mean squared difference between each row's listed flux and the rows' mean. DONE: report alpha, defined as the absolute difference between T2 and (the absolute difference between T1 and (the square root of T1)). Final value 1.02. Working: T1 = 1.7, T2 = 1.4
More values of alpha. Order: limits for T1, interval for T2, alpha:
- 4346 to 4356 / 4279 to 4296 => 0.52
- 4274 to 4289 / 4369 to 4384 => 1.13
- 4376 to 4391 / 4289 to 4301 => 0.53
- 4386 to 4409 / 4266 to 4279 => 1.75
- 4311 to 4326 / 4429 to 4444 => 1.30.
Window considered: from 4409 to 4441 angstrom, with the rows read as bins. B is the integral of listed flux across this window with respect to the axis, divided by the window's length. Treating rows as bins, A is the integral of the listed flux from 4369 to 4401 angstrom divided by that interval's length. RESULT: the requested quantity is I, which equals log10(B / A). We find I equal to 0.013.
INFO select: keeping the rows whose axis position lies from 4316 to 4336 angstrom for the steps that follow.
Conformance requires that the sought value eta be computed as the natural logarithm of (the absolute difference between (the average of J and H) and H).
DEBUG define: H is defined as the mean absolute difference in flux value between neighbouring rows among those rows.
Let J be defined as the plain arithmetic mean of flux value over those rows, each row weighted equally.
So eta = 1.92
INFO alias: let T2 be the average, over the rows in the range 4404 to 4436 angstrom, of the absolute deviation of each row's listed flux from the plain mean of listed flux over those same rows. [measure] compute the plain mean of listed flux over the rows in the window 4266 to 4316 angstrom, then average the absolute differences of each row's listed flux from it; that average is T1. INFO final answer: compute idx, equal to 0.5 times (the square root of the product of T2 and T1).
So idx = 0.65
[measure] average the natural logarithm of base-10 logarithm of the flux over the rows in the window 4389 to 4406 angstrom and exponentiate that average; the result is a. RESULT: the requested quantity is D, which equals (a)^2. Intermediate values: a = 1.231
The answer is 1.51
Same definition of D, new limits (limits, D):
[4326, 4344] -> 1.56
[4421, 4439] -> 1.52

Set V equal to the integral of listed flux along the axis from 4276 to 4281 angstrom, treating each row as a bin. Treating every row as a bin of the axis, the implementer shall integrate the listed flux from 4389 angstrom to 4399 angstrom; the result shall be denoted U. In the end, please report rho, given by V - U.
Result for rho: -86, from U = 176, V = 91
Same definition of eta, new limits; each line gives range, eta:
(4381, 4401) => 1.95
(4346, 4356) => 1.86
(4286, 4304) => 2.05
